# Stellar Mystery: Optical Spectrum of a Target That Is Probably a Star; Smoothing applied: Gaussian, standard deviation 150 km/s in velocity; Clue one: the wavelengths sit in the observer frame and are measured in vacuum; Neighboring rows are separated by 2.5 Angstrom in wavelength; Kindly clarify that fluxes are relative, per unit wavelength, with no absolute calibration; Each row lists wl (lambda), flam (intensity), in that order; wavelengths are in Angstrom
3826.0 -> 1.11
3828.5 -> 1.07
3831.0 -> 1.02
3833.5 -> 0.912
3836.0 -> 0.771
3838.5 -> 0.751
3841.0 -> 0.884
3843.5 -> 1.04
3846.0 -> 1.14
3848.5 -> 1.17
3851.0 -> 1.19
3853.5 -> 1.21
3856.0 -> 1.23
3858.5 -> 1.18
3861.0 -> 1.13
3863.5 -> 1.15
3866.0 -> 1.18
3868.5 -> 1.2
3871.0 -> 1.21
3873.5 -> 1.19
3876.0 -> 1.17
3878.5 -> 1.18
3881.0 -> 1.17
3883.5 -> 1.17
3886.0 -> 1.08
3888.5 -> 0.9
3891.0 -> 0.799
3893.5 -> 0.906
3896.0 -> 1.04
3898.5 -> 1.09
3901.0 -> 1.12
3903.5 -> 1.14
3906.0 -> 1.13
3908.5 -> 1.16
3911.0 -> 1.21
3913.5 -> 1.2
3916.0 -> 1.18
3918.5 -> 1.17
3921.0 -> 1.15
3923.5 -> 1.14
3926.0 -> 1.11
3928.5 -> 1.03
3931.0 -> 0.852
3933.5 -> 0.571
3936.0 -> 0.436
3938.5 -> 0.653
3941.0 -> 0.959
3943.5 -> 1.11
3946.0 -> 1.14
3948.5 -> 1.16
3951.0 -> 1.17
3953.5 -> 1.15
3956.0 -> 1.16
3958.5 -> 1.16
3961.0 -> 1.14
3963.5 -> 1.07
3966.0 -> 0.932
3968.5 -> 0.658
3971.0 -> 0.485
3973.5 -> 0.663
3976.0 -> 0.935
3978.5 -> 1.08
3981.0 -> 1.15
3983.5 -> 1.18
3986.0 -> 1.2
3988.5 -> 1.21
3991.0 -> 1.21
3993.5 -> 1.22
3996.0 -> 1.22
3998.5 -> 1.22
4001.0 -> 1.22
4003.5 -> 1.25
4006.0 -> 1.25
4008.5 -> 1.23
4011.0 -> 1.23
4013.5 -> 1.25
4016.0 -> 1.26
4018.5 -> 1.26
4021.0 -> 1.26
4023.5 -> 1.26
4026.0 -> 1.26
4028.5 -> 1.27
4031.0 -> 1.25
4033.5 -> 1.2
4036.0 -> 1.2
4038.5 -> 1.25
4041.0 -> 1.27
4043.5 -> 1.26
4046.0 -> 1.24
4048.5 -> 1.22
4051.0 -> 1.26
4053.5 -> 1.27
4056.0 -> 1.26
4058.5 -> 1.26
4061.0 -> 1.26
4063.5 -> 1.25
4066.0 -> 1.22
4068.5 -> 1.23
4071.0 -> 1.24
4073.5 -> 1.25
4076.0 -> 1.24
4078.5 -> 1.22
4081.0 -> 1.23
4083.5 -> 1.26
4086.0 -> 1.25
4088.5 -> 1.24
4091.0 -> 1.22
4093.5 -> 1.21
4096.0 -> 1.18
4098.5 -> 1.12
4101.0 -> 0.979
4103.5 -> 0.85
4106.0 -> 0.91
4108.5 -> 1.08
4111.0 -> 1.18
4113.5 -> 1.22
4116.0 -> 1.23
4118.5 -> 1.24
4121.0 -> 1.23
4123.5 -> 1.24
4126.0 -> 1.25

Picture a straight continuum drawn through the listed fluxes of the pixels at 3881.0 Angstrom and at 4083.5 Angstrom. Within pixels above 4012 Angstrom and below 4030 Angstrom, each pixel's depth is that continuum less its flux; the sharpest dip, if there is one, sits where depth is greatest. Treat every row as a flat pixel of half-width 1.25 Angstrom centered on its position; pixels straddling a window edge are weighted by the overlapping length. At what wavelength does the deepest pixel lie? 4013.5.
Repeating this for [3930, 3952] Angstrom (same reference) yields 3936.0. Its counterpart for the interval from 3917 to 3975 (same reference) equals 3936.0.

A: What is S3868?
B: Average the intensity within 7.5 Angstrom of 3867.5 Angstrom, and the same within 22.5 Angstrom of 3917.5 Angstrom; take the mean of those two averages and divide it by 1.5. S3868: 0.73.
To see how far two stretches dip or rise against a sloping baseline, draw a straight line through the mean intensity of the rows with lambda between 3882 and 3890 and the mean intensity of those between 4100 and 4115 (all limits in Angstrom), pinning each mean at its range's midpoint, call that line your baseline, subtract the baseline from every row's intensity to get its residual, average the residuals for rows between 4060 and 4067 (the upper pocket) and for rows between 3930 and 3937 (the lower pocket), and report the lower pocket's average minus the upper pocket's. -0.63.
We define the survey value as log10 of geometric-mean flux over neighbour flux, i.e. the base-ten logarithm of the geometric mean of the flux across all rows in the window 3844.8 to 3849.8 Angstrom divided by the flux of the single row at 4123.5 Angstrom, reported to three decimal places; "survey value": -0.031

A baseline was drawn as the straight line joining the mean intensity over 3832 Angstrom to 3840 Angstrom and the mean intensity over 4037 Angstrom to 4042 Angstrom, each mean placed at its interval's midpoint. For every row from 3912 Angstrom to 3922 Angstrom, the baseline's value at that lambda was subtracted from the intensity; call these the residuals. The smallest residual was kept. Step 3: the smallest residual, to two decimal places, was 0.15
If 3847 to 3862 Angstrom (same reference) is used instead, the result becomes 0.26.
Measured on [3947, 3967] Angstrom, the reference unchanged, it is -0.17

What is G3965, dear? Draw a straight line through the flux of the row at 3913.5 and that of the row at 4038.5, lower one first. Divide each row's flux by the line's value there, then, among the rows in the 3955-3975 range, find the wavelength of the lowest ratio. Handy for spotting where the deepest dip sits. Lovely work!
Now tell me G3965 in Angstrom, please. 3971.0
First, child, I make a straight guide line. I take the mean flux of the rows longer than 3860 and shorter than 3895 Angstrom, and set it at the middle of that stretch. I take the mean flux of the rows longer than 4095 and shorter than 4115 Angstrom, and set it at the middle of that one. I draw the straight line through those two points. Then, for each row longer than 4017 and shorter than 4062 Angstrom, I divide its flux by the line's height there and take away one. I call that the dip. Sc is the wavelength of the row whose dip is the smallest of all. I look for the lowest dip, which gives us 4033.5 Angstrom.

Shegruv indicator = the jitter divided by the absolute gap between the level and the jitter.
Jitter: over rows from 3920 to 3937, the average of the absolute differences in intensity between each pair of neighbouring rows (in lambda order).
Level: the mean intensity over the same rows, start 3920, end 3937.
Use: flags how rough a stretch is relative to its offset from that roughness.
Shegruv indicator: 0.15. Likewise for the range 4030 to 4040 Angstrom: 0.03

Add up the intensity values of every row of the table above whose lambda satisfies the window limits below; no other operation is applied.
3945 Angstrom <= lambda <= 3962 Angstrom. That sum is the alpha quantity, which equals 8.1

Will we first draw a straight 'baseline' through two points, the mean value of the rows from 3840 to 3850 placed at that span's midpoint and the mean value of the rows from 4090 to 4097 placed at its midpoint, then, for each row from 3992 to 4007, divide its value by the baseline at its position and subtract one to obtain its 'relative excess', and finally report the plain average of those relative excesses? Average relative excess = 0.07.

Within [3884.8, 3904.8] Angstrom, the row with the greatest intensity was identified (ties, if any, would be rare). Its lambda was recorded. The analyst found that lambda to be 3903.5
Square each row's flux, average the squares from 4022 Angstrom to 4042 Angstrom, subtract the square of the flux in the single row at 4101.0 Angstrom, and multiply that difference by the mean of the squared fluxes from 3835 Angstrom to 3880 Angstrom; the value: 0.7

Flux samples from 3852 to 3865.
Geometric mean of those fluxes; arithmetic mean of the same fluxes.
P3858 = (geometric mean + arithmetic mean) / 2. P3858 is 1.18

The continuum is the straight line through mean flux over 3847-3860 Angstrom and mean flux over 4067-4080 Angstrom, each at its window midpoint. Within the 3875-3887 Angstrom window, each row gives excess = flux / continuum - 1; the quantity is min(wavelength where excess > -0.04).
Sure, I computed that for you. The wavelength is 3876.0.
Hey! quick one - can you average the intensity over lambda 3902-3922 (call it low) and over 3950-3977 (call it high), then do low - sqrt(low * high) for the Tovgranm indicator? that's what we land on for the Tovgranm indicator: 0.11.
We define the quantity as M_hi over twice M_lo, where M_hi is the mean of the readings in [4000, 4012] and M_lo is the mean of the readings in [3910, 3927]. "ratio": 0.530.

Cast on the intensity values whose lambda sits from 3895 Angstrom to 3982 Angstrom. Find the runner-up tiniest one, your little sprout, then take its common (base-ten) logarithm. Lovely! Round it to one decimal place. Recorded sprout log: -0.3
